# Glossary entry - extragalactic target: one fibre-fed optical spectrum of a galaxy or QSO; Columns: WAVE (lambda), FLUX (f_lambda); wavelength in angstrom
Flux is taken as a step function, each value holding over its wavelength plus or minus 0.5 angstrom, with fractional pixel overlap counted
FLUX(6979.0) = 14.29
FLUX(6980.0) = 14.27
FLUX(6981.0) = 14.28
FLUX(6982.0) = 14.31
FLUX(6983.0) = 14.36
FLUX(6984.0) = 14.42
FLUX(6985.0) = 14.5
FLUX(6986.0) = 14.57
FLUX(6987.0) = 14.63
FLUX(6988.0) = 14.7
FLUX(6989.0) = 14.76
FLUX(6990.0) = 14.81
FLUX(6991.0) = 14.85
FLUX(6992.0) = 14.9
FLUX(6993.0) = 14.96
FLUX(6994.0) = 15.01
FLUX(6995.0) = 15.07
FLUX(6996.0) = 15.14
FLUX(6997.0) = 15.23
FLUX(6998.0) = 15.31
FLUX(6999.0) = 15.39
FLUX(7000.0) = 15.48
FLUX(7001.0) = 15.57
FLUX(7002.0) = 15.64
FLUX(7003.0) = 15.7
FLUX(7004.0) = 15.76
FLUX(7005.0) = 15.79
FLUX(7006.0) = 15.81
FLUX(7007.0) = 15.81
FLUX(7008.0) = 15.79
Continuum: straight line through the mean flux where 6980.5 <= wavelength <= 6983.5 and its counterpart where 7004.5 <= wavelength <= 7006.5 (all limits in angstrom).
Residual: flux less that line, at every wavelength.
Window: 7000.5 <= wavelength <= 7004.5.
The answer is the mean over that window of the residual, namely 0.057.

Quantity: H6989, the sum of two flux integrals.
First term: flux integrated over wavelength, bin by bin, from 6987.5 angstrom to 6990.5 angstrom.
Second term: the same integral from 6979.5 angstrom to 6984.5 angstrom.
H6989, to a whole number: 116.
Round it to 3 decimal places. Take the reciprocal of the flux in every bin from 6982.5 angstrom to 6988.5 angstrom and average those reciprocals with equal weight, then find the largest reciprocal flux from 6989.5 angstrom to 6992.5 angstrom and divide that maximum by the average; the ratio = 0.981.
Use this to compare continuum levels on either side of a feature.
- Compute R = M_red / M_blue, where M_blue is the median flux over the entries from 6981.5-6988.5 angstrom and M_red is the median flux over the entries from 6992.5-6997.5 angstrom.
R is 1.039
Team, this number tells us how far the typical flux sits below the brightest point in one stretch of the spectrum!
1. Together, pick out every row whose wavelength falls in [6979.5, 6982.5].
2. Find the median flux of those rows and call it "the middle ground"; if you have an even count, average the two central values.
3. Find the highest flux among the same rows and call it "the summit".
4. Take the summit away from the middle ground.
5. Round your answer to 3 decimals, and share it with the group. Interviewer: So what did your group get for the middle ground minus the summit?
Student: -0.030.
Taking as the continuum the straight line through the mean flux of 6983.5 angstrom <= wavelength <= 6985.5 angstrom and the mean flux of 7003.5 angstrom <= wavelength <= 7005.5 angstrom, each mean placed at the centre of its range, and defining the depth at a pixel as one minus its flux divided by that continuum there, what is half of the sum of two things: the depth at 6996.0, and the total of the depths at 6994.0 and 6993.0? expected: 0.007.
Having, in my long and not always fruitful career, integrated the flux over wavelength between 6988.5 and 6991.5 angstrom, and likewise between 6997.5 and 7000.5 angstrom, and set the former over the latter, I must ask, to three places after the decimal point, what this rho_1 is 0.962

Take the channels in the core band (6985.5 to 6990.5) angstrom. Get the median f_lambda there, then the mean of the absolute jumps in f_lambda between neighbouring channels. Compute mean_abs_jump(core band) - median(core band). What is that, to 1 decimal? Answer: -14.6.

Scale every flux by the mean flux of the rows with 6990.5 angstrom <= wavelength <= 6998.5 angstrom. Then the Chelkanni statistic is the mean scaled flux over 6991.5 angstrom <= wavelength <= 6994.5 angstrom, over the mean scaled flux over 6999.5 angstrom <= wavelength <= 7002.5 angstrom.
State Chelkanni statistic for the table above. 0.961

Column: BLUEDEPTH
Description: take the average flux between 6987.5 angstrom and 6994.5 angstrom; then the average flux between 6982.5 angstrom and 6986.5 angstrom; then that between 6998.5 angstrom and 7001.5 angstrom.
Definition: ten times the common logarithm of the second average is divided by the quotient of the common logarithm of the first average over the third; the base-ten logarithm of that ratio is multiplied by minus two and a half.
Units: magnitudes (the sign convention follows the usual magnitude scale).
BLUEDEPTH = -5.46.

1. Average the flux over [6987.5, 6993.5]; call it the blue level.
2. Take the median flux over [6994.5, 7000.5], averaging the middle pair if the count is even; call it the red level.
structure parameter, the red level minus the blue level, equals 0.44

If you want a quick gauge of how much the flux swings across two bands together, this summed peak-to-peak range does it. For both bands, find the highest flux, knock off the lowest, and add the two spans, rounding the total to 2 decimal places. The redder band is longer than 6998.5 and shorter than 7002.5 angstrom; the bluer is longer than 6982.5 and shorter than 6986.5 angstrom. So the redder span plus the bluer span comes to 0.46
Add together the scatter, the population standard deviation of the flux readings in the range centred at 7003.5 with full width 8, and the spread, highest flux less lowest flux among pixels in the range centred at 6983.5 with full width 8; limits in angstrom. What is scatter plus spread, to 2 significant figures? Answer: 0.47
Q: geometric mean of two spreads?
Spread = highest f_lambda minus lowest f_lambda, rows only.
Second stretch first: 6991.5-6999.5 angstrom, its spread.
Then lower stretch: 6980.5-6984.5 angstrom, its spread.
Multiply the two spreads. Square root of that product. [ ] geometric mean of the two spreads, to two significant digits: 0.26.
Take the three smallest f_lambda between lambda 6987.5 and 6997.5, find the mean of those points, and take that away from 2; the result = -12.76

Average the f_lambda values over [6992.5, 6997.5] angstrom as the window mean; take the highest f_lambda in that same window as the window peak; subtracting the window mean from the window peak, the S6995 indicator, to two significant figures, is 0.15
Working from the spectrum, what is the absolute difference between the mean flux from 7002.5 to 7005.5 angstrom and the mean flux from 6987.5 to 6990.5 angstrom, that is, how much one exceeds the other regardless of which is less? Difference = 1.0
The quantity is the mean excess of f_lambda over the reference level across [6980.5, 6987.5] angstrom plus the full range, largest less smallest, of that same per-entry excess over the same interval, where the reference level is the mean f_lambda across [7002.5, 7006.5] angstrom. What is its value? -1.0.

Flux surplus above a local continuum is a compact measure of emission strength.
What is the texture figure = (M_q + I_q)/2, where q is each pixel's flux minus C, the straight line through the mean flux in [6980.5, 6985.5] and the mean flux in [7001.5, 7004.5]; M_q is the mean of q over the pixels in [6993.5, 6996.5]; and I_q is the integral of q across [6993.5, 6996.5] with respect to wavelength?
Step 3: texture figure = -0.19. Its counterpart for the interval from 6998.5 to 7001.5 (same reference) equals -0.04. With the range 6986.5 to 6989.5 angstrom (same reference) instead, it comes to -0.02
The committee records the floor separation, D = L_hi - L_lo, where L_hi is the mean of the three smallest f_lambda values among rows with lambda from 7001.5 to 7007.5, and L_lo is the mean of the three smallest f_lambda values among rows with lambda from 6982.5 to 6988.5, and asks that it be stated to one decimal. 1.3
